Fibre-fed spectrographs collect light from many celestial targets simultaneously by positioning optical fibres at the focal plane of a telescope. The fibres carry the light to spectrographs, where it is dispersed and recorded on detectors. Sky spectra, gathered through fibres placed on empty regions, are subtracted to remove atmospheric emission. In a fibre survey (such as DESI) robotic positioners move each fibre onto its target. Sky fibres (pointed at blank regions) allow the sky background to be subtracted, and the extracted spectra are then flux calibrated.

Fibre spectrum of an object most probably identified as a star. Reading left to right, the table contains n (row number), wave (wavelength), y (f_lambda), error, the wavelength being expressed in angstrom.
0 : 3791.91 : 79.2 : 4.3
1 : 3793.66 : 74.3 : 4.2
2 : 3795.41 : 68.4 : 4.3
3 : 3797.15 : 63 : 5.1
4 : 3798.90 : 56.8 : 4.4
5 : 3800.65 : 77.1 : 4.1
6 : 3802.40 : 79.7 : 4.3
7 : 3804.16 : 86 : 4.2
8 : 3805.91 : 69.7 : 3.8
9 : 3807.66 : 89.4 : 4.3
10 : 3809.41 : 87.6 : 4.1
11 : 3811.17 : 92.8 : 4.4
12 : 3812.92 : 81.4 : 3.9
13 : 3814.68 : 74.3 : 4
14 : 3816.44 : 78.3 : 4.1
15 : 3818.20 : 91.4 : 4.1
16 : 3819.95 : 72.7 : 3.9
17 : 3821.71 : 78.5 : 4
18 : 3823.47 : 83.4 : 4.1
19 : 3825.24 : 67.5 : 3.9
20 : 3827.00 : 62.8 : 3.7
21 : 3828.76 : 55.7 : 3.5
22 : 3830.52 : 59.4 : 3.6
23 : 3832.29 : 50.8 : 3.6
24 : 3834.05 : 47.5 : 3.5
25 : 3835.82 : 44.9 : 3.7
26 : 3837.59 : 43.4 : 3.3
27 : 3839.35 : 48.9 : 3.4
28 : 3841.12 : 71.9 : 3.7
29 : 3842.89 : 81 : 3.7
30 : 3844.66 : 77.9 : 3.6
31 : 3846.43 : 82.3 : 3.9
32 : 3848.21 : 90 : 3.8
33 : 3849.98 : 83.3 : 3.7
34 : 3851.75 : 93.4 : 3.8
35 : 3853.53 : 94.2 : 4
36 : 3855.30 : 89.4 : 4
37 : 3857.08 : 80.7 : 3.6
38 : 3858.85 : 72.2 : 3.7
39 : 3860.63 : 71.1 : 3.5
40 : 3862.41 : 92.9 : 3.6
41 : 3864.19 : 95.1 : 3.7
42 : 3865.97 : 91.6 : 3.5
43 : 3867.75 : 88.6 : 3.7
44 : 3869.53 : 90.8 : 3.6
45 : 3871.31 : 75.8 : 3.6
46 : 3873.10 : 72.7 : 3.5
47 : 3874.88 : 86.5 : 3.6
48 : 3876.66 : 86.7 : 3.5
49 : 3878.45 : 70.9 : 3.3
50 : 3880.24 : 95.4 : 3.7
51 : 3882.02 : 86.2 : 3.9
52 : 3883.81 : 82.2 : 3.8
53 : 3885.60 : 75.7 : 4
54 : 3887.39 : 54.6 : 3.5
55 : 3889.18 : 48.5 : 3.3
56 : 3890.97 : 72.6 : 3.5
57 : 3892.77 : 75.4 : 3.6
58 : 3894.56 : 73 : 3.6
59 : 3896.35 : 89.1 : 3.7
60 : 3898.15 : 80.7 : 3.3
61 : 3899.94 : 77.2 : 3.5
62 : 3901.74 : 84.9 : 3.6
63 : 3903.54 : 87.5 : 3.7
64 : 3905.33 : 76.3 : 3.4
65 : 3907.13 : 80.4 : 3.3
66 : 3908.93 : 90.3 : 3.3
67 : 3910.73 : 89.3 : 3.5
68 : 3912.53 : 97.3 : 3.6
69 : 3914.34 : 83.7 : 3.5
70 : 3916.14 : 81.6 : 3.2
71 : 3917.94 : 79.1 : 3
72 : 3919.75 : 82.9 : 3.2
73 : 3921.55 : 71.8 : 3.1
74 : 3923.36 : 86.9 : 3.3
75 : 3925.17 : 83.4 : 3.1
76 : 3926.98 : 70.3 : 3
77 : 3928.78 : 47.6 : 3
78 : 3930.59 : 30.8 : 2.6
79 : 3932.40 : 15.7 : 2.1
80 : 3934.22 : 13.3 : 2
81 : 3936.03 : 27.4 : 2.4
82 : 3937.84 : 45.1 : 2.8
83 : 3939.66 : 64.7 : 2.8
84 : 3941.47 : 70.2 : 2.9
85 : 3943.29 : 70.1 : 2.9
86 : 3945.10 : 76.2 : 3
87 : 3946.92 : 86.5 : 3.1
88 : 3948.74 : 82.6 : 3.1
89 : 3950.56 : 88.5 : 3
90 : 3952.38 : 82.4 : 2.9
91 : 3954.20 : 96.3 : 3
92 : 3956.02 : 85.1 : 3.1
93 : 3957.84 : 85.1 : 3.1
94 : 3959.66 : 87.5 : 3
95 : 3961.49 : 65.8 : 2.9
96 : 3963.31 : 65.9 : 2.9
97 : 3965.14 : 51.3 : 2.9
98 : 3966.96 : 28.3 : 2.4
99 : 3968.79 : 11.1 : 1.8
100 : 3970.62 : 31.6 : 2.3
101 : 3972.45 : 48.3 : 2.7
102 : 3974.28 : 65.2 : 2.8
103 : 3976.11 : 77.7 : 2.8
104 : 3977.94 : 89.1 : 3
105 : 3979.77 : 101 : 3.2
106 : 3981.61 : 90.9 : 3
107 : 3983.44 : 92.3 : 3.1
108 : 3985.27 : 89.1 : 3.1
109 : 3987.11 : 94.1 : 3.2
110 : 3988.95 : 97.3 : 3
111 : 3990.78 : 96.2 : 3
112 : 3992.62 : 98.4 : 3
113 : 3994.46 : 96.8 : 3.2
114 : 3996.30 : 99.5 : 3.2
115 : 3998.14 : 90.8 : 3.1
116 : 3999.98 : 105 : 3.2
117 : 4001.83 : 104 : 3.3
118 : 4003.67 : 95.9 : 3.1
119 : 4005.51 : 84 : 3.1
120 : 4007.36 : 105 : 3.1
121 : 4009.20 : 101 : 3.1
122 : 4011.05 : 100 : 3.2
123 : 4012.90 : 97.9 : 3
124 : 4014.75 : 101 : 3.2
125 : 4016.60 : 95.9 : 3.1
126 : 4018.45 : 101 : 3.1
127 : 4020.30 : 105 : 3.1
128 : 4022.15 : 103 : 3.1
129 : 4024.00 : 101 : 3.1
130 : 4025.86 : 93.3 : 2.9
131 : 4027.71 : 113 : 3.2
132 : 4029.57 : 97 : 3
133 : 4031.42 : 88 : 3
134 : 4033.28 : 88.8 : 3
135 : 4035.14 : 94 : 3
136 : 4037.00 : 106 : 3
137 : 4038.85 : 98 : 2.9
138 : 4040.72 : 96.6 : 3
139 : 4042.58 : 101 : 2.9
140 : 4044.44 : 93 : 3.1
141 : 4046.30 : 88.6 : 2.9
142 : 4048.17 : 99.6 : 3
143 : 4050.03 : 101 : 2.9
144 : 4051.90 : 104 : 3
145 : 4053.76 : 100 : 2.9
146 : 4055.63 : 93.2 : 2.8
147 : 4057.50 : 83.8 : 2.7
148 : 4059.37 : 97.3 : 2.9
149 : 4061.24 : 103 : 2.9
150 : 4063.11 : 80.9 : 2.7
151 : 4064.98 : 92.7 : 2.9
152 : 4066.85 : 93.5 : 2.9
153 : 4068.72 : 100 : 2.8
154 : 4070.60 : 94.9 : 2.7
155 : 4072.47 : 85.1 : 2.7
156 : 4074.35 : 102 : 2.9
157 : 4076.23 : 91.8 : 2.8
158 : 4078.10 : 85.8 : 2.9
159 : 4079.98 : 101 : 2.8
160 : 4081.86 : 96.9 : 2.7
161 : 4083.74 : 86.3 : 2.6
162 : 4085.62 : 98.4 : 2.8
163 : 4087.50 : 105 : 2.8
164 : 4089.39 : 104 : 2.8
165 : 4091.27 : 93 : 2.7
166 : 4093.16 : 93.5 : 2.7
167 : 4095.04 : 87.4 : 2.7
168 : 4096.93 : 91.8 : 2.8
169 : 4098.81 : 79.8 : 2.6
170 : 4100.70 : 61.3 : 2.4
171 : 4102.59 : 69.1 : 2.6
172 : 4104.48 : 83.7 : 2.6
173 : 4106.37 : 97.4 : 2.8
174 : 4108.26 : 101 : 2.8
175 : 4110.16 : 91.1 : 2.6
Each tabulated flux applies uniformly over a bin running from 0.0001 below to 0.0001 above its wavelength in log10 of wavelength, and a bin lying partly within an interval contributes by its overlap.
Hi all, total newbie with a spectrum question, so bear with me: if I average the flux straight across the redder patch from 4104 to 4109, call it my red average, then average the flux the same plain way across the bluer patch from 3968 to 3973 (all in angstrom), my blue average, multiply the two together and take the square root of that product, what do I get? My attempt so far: 53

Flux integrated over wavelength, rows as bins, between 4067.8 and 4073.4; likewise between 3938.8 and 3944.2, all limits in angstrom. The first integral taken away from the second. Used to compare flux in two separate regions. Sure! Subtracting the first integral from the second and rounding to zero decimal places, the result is -153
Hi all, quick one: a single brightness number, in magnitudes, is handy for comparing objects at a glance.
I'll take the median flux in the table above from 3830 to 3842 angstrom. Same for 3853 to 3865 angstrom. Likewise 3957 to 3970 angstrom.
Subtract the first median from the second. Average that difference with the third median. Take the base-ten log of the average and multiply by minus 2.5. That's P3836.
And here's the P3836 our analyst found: -4.31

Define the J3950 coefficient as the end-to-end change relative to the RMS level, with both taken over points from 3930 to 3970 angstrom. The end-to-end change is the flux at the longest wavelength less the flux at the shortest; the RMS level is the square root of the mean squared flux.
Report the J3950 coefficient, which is -0.30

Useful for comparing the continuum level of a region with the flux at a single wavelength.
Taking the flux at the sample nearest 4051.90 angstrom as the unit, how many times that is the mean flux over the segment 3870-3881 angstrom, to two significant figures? 0.78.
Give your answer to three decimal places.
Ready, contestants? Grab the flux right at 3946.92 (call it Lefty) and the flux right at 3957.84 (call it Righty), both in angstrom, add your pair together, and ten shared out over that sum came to 0.058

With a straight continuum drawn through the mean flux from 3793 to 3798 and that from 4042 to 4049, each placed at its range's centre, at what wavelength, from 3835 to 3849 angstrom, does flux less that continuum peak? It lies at 3848.21 angstrom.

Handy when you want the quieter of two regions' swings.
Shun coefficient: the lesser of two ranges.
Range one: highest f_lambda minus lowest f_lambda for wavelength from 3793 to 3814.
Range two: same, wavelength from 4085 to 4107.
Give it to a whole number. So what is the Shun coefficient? 36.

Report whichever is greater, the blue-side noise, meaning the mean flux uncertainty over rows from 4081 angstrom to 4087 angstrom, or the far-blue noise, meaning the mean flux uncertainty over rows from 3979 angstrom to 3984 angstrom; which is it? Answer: 3.1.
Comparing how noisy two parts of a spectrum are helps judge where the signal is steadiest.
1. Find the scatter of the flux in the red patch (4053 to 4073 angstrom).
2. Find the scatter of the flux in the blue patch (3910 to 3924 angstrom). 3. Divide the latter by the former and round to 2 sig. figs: 1.0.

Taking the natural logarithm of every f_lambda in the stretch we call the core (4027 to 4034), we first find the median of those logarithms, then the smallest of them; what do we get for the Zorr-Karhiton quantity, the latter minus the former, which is -0.053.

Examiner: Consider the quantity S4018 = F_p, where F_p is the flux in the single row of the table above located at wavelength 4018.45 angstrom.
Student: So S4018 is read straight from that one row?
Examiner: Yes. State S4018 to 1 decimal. 101.0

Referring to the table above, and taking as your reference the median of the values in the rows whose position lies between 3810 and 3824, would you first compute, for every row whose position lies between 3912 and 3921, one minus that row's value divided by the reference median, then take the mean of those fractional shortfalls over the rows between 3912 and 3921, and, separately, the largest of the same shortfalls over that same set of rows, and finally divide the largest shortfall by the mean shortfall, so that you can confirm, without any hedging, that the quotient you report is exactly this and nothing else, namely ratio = -0.2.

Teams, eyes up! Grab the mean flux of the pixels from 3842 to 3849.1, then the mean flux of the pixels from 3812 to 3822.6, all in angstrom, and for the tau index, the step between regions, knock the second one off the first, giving 3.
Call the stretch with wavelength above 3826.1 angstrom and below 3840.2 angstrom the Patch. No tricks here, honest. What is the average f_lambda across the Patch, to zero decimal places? 52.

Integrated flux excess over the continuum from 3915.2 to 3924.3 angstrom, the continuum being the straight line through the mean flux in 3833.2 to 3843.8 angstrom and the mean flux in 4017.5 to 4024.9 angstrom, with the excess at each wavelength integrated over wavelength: 33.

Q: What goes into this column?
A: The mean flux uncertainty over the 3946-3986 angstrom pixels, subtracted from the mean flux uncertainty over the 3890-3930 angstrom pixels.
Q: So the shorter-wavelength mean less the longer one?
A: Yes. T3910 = 0.49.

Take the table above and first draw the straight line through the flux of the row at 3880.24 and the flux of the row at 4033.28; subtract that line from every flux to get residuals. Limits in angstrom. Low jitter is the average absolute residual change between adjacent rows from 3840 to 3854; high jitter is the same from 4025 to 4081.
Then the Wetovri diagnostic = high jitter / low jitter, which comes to 1.4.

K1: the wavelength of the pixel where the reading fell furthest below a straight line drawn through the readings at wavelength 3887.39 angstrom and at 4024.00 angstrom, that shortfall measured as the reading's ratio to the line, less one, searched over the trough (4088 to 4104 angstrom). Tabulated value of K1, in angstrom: 4100.70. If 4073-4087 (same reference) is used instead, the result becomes 4083.74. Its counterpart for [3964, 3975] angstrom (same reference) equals 3968.79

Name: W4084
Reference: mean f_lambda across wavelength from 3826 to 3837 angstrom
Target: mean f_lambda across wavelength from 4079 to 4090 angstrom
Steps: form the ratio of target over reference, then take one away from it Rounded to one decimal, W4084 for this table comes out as 0.8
